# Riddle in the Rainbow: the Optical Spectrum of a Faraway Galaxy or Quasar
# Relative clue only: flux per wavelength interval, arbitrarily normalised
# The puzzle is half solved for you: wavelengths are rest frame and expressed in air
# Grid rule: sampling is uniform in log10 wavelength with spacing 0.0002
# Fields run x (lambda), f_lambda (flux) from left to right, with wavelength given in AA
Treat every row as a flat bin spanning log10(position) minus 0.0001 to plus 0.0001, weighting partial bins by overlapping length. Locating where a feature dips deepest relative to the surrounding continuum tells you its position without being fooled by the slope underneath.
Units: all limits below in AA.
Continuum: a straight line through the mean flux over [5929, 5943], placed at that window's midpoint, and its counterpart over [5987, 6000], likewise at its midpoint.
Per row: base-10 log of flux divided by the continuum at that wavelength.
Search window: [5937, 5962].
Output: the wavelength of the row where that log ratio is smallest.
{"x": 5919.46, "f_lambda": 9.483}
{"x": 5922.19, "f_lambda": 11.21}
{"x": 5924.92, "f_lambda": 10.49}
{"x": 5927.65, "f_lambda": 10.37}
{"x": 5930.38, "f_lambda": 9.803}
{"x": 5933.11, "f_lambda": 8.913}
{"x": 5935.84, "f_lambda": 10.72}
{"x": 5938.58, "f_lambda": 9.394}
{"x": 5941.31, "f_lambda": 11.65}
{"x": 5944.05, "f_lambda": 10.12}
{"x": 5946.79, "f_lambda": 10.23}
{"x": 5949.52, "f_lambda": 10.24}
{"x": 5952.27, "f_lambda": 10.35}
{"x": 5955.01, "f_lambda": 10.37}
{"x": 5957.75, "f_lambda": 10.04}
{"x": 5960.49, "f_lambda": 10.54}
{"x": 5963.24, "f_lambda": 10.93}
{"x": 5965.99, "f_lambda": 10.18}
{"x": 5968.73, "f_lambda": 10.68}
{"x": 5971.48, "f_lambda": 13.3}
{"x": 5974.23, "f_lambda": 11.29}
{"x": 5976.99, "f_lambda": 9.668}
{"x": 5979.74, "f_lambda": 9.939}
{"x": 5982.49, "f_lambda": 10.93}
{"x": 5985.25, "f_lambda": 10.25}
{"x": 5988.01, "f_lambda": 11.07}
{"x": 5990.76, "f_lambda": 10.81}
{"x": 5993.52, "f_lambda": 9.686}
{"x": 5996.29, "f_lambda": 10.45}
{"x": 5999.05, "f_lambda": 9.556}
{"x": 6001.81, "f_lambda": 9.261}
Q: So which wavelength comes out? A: 5938.58 AA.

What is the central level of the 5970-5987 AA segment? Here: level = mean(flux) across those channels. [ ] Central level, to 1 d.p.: 10.9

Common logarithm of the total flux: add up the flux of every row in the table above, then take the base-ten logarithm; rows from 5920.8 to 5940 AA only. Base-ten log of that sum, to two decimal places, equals 1.85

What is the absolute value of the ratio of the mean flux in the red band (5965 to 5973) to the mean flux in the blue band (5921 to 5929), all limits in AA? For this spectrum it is 1.07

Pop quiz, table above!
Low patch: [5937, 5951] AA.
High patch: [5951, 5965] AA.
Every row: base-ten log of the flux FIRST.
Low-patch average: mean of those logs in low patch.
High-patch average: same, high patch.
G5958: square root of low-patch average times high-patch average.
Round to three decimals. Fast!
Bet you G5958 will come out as 1.016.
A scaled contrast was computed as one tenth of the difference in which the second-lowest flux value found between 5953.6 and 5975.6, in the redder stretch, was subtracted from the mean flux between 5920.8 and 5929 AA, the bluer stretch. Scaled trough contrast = 0.05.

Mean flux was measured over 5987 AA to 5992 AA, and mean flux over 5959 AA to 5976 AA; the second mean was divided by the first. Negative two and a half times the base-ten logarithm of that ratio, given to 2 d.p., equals -0.02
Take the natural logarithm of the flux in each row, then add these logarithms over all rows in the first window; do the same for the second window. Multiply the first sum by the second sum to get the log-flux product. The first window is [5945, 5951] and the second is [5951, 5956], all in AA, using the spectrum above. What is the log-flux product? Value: 21.75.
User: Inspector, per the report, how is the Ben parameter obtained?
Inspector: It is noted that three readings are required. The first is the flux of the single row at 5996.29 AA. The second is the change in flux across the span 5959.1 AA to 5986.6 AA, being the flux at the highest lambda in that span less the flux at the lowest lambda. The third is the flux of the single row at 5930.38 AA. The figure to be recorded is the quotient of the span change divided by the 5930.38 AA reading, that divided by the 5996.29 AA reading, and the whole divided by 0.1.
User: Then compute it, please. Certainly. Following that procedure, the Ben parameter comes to -0.03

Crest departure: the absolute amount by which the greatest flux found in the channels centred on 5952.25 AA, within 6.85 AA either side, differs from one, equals 9.4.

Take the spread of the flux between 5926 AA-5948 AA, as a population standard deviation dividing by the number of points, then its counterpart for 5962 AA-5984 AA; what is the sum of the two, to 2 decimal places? 1.83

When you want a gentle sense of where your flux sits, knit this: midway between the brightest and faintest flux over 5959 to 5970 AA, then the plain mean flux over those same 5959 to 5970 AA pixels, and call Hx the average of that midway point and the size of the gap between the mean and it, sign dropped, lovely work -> 5.29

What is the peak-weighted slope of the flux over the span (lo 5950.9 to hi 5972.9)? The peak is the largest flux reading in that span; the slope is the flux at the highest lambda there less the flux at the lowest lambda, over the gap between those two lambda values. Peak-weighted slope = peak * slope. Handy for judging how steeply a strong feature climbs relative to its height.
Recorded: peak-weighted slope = 2.0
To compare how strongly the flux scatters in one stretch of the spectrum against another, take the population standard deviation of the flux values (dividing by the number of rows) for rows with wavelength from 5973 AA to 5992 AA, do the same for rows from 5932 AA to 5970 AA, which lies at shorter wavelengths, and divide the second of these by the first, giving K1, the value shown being 1.1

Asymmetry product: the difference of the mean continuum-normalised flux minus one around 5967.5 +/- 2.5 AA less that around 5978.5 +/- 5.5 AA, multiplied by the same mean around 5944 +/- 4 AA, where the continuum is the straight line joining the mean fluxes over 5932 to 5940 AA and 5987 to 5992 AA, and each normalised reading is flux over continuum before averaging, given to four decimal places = 0.0018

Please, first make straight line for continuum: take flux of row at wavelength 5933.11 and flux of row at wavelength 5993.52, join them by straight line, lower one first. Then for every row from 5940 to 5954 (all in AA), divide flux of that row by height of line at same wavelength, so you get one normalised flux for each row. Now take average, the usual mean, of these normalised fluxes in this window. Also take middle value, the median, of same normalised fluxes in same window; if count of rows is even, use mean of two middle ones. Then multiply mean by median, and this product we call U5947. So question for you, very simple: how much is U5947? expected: 1.30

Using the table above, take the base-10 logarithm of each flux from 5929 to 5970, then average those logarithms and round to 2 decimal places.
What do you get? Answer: 1.01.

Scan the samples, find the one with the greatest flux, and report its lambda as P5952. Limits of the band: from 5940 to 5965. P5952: 5941.31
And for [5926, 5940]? 5935.84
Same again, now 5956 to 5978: 5971.48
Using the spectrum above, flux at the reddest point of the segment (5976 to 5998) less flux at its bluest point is 0.78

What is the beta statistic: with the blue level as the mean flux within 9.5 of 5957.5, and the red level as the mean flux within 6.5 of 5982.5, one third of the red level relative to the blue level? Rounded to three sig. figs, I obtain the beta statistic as 0.333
